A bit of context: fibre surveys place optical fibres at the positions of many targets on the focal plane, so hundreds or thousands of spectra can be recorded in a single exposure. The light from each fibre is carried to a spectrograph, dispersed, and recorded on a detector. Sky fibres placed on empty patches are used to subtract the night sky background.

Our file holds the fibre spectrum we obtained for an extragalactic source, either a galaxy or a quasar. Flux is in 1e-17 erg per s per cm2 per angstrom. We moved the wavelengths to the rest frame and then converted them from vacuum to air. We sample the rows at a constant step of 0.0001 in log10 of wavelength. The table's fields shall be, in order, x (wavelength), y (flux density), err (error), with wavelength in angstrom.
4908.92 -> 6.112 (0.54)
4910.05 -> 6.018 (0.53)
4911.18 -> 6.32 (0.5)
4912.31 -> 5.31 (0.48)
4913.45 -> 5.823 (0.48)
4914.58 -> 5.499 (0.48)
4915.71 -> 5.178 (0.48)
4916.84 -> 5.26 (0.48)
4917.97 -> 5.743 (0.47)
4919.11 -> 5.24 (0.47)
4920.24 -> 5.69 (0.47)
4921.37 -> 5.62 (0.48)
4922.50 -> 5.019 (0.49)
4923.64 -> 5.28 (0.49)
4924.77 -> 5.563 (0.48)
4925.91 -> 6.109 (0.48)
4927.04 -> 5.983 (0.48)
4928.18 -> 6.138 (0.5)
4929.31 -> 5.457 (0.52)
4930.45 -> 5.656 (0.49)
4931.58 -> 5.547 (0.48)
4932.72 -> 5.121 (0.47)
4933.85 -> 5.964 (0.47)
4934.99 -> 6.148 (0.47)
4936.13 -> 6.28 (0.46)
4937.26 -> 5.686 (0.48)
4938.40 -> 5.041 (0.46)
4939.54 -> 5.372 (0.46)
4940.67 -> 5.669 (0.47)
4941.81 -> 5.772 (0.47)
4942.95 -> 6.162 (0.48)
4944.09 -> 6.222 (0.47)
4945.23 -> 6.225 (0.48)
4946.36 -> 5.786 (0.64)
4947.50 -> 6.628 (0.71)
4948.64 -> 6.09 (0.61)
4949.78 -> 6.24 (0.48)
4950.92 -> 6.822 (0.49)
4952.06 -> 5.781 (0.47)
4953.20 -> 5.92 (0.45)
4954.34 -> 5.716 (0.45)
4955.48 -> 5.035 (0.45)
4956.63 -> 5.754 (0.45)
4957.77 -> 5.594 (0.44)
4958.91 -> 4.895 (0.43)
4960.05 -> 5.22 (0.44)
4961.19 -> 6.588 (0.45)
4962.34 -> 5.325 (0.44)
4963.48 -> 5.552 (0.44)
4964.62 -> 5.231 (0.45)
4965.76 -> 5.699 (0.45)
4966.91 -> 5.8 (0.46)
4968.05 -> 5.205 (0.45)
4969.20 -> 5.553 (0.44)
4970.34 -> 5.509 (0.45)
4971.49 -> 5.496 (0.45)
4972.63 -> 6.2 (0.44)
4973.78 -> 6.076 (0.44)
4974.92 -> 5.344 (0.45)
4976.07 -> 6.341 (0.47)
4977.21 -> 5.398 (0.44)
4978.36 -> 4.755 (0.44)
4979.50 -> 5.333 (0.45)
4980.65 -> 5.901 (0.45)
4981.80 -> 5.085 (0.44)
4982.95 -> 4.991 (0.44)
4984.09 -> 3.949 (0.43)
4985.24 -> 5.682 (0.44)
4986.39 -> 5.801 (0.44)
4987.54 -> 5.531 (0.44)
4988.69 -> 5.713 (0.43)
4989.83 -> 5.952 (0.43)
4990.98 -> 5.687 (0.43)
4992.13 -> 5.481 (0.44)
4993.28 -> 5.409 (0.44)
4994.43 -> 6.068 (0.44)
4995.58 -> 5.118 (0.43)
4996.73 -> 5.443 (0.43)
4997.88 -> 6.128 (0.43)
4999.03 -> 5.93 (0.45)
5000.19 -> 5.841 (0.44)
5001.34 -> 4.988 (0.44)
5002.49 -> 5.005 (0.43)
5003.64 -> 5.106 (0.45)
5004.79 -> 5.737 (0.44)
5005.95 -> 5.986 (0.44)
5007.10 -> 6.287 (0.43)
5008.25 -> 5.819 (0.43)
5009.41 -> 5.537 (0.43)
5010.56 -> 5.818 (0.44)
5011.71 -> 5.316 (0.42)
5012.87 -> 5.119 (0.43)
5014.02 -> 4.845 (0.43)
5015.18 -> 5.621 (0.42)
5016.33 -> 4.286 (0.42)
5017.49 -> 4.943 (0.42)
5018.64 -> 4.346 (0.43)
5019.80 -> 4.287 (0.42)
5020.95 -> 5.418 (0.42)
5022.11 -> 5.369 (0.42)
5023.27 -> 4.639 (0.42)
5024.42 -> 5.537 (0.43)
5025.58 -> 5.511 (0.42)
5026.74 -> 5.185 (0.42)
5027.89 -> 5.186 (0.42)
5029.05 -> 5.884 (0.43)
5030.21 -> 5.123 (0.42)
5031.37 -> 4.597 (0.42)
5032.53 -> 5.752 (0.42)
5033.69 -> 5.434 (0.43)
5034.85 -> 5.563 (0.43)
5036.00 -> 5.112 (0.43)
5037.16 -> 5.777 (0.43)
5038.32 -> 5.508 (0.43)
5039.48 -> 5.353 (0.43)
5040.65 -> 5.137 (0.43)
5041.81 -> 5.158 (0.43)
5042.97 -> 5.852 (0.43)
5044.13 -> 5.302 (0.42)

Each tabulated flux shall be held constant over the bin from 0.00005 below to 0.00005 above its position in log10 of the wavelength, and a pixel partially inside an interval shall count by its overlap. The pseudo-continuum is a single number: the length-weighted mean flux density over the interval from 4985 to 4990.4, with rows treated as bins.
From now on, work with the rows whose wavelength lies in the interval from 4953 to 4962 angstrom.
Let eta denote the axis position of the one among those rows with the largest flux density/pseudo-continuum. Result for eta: 4961.19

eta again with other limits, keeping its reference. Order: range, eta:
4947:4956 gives 4950.92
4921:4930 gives 4928.18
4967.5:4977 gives 4976.07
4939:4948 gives 4947.50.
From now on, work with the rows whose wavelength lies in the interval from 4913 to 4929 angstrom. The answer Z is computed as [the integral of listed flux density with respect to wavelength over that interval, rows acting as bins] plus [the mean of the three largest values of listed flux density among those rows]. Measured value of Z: 95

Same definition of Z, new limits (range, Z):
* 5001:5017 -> 92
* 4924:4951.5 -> 169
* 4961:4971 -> 62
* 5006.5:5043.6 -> 202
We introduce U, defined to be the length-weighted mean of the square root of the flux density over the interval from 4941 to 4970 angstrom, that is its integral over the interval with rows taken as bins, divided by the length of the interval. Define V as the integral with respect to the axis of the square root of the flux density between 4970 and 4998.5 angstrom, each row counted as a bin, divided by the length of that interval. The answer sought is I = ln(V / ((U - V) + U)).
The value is -0.04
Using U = 2.40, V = 2.35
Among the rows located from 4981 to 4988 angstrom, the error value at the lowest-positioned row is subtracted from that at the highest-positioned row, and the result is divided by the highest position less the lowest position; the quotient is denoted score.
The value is 0.000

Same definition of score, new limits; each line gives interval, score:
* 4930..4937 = -0.005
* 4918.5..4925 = 0.002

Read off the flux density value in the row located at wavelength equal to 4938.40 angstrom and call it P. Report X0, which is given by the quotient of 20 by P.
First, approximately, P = 5.041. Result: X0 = 3.97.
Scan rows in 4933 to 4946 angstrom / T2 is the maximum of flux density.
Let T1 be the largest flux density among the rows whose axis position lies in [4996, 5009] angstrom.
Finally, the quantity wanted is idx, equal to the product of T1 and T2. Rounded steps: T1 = 6.287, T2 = 6.28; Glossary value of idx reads 39.5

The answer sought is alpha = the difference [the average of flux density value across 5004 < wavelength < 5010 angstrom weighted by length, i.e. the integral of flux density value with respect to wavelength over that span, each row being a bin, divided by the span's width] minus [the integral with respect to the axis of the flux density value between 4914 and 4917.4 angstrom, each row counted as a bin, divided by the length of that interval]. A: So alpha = 0.52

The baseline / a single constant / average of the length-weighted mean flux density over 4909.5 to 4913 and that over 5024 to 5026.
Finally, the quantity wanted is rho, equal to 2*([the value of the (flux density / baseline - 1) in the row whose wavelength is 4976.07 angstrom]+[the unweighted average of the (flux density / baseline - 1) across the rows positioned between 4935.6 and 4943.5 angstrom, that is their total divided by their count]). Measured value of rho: 0.23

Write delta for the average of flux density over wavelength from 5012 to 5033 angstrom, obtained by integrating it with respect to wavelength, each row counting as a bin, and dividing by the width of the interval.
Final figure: 5.09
